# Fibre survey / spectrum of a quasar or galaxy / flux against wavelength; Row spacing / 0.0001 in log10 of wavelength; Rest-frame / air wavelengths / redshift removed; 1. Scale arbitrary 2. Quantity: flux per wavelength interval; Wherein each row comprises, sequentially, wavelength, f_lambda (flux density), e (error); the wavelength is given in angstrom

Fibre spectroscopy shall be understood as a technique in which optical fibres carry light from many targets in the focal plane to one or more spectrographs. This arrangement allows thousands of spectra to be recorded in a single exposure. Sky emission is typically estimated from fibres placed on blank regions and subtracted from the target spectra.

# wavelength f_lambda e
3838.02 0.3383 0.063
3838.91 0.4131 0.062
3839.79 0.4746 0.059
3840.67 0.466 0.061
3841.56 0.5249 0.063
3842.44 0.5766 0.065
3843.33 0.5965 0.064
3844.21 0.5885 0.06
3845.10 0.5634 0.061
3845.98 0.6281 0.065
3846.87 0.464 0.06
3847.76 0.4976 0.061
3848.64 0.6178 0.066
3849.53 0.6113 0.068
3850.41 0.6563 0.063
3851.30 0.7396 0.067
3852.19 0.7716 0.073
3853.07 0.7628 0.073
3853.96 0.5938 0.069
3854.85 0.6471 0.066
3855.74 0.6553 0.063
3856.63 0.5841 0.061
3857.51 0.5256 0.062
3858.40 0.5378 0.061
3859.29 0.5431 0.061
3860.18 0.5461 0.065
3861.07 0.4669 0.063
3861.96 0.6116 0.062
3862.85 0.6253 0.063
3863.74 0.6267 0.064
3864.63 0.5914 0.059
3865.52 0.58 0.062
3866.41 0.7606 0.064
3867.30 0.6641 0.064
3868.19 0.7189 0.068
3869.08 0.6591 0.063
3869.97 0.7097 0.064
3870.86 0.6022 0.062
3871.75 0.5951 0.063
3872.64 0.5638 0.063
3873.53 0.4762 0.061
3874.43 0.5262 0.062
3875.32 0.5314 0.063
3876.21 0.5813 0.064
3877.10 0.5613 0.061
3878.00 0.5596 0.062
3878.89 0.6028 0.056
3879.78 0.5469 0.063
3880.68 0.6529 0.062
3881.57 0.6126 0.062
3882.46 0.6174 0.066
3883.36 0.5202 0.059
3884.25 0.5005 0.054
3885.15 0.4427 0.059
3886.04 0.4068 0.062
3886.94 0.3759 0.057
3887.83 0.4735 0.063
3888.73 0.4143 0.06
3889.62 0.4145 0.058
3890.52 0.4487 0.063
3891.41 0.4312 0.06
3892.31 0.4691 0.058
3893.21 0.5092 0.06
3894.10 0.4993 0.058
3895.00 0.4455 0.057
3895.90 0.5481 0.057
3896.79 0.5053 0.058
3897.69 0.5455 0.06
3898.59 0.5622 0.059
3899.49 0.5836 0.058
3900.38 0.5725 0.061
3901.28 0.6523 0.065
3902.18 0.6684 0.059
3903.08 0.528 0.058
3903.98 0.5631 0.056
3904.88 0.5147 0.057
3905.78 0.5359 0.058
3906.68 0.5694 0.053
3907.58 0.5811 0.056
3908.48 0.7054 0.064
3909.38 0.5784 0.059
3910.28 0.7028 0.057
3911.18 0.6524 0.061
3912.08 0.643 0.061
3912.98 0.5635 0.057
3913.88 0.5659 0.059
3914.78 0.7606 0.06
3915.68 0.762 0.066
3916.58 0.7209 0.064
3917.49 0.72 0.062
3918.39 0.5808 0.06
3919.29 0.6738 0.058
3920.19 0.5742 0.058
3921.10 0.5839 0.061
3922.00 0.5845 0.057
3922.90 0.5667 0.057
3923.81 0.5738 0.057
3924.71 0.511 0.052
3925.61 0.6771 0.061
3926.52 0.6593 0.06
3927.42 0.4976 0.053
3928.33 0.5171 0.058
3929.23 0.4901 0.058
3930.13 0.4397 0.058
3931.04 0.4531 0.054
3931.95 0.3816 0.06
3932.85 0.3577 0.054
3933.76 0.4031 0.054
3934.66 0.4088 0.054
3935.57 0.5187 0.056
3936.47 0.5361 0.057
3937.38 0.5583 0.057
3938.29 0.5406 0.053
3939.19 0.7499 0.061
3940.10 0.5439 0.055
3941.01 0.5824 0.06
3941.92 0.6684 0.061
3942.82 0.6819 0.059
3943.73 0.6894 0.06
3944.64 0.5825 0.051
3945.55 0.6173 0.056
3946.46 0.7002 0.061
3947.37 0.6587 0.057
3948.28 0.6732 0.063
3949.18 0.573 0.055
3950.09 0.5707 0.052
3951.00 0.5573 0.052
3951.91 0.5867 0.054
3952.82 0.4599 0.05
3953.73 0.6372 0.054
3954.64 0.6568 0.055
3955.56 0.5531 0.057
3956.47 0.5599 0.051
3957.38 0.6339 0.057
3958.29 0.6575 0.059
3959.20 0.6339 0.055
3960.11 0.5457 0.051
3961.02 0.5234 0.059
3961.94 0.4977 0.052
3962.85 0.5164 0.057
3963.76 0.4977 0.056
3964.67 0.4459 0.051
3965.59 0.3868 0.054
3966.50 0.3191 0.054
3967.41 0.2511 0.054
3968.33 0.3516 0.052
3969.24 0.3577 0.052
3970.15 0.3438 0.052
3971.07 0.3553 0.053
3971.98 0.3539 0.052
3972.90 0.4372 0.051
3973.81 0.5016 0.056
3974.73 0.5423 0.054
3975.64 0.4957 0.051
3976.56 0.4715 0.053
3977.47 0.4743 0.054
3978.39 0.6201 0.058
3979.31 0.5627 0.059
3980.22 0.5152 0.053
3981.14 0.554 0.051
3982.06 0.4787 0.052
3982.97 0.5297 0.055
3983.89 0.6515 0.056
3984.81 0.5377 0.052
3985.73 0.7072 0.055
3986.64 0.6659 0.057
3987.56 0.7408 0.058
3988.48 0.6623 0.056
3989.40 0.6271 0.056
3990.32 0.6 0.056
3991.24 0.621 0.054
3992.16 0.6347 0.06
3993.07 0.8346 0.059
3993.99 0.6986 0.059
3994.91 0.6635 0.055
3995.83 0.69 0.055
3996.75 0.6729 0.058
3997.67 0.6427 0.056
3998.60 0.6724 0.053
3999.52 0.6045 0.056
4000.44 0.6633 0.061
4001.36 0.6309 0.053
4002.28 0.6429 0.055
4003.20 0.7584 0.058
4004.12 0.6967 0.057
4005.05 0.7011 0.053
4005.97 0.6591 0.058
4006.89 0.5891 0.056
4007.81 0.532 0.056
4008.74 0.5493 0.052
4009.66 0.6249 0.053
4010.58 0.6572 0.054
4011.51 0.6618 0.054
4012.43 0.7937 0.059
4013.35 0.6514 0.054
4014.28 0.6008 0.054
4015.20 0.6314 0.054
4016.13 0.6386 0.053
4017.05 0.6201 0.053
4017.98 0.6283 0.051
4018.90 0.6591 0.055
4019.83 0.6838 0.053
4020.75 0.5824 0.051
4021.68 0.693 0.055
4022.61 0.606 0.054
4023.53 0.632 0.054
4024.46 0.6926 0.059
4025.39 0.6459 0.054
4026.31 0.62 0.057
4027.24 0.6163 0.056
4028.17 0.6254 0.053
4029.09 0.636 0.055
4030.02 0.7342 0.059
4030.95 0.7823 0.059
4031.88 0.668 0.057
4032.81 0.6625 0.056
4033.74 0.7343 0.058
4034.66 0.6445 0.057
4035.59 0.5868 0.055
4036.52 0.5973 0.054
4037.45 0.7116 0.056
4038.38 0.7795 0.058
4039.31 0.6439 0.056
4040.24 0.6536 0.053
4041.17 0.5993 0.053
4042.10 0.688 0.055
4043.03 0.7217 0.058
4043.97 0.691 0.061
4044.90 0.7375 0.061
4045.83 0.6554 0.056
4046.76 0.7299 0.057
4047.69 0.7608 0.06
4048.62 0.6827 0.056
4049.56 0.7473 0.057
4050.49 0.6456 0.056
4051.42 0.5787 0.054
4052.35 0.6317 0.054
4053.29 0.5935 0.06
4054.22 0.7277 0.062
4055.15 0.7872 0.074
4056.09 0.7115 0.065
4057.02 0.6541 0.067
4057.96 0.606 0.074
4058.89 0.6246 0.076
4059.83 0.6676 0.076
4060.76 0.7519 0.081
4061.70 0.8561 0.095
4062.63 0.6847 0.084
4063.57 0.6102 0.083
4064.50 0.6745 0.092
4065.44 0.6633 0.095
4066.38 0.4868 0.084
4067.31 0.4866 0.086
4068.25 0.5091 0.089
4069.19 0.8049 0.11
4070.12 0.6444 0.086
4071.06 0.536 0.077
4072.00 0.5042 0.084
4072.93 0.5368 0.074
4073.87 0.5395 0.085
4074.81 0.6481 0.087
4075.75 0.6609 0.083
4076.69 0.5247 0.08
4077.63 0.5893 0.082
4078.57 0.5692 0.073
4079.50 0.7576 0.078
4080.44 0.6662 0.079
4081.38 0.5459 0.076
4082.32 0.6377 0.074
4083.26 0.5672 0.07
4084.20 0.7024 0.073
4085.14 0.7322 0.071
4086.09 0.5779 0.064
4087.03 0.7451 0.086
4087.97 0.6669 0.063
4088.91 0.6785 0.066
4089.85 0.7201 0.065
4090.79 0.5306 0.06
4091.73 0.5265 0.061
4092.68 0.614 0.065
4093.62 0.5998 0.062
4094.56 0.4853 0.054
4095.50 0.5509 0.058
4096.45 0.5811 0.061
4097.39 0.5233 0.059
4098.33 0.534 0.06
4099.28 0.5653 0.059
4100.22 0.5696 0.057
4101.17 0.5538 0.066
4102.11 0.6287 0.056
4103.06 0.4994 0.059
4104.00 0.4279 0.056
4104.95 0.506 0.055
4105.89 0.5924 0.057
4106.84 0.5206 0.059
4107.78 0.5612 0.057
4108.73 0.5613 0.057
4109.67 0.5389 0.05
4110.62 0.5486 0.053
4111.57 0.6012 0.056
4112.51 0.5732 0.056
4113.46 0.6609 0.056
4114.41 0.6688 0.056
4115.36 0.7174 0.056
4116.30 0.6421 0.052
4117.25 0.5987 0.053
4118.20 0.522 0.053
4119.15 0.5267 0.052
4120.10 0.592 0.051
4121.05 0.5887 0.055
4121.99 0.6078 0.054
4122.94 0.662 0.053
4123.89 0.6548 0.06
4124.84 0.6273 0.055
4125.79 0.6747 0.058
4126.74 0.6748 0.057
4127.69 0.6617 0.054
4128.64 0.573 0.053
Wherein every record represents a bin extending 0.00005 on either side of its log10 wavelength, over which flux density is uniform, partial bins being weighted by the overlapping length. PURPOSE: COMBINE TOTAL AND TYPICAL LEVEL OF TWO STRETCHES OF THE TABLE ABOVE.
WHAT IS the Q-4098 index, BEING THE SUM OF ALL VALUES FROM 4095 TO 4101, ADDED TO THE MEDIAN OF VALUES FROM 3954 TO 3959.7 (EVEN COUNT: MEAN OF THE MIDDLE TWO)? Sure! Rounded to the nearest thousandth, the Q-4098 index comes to 3.958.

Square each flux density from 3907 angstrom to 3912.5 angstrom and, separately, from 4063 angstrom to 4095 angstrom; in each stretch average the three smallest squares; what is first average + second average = 0.60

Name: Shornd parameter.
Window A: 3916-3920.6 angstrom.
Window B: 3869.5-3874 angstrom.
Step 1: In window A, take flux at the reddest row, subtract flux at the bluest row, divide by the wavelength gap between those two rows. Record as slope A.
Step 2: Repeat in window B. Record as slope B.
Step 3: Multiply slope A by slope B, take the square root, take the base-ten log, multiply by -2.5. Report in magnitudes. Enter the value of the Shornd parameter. 3.2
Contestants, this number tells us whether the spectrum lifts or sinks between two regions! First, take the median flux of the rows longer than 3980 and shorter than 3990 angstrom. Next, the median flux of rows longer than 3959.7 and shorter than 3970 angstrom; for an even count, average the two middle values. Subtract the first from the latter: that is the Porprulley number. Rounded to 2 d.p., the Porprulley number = -0.18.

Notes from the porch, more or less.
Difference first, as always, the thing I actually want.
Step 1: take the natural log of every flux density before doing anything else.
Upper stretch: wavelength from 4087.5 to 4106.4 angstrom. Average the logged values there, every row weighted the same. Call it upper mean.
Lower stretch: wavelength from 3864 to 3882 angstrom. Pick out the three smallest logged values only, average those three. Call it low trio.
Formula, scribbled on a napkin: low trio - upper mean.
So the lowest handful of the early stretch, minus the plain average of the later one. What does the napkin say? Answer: -0.1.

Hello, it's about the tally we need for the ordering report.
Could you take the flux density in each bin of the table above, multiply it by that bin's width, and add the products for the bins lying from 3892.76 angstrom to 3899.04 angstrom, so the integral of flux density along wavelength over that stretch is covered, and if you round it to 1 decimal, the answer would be 3.2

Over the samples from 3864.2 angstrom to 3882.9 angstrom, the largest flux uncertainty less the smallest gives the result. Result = 0.012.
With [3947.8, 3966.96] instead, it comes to 0.013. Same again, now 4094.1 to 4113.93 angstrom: 0.016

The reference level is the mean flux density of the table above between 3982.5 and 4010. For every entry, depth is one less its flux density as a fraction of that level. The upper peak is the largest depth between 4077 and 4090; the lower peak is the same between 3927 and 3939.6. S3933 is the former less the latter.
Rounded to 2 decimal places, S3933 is -0.29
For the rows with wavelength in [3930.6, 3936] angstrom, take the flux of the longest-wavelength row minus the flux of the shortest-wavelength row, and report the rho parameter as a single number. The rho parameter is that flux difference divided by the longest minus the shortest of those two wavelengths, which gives 0.014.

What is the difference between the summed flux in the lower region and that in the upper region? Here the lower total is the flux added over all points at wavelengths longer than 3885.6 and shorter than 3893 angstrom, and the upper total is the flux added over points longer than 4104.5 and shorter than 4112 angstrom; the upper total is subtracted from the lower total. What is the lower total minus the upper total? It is -1.0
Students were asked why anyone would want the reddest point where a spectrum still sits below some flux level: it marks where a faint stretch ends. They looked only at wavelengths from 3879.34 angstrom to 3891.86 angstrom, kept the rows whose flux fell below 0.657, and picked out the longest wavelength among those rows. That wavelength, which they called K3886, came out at 3891.41 angstrom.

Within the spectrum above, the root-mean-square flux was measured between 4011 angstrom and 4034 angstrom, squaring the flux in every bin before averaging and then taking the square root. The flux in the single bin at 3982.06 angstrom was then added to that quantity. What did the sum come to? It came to 1.14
